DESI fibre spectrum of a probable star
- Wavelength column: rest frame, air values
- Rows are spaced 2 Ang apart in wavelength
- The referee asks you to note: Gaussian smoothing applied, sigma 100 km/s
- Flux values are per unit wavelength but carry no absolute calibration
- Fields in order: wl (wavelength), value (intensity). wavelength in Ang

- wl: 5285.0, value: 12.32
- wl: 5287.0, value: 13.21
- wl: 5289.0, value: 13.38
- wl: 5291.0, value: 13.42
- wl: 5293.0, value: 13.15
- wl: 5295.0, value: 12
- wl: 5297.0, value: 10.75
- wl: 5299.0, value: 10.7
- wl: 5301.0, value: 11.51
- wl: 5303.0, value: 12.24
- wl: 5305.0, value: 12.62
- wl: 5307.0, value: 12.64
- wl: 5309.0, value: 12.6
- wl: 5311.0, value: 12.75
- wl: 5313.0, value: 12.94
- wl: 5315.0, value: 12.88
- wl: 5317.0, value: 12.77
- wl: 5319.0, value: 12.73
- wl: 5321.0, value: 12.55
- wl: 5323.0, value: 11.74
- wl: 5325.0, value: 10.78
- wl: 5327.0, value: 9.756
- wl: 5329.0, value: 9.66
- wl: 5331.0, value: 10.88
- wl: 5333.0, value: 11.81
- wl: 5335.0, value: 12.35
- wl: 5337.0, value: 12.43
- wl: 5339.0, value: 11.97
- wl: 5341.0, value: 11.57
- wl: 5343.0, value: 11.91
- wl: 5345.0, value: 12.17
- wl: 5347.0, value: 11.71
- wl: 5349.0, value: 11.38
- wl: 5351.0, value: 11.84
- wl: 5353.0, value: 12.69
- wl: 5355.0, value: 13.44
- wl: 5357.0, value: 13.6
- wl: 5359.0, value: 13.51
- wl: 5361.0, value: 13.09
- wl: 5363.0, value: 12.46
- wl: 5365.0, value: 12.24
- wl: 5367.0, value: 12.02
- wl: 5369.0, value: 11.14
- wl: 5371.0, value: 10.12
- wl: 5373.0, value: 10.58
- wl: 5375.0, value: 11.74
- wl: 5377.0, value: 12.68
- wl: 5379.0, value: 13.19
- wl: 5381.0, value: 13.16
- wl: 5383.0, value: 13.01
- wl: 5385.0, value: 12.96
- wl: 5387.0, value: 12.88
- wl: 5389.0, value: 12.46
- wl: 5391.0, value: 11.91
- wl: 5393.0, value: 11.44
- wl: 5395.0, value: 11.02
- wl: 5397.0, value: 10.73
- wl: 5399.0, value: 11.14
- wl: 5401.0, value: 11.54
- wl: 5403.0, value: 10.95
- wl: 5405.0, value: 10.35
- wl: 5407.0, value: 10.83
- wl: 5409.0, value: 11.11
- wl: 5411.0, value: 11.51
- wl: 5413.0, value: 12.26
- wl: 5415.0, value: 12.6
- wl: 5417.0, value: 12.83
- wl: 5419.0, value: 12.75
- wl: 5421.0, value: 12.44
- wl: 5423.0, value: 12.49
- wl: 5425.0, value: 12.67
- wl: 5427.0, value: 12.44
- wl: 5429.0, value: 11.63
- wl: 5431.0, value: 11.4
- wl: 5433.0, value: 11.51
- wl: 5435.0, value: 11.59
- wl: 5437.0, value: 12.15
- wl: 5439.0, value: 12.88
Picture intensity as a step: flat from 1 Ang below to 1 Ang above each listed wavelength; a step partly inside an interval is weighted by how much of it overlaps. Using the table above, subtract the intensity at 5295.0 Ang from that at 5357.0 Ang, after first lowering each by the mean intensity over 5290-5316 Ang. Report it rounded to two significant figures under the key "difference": 1.6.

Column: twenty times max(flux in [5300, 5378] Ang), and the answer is 272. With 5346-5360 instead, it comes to 272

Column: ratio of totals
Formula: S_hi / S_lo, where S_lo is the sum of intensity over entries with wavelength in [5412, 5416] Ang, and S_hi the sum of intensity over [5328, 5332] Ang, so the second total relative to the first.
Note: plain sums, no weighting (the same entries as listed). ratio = 0.83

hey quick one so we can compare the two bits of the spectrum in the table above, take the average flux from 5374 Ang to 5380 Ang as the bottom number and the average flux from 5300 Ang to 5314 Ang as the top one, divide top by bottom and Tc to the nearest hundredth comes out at 0.99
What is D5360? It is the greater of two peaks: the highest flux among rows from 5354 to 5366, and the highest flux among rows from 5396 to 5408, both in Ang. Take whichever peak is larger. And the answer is 13.6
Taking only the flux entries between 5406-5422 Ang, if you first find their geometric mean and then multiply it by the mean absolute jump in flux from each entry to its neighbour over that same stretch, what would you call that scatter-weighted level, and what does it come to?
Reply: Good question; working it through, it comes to 4.1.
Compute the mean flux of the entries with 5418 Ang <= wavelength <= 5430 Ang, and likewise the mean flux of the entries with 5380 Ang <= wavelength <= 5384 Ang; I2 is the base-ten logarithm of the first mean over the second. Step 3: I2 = -0.023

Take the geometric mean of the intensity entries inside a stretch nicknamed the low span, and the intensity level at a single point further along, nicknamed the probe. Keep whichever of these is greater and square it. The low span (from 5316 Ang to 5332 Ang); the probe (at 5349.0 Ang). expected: 130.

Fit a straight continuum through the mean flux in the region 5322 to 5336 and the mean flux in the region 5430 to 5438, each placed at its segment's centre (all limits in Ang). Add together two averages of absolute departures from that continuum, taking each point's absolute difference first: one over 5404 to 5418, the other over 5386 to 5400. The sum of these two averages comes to 1.4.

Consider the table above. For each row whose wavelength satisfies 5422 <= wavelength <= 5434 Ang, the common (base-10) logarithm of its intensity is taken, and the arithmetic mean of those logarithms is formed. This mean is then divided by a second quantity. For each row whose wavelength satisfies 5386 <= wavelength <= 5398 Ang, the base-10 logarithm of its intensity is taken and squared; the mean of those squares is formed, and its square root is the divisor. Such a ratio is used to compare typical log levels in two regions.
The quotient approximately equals 1.01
